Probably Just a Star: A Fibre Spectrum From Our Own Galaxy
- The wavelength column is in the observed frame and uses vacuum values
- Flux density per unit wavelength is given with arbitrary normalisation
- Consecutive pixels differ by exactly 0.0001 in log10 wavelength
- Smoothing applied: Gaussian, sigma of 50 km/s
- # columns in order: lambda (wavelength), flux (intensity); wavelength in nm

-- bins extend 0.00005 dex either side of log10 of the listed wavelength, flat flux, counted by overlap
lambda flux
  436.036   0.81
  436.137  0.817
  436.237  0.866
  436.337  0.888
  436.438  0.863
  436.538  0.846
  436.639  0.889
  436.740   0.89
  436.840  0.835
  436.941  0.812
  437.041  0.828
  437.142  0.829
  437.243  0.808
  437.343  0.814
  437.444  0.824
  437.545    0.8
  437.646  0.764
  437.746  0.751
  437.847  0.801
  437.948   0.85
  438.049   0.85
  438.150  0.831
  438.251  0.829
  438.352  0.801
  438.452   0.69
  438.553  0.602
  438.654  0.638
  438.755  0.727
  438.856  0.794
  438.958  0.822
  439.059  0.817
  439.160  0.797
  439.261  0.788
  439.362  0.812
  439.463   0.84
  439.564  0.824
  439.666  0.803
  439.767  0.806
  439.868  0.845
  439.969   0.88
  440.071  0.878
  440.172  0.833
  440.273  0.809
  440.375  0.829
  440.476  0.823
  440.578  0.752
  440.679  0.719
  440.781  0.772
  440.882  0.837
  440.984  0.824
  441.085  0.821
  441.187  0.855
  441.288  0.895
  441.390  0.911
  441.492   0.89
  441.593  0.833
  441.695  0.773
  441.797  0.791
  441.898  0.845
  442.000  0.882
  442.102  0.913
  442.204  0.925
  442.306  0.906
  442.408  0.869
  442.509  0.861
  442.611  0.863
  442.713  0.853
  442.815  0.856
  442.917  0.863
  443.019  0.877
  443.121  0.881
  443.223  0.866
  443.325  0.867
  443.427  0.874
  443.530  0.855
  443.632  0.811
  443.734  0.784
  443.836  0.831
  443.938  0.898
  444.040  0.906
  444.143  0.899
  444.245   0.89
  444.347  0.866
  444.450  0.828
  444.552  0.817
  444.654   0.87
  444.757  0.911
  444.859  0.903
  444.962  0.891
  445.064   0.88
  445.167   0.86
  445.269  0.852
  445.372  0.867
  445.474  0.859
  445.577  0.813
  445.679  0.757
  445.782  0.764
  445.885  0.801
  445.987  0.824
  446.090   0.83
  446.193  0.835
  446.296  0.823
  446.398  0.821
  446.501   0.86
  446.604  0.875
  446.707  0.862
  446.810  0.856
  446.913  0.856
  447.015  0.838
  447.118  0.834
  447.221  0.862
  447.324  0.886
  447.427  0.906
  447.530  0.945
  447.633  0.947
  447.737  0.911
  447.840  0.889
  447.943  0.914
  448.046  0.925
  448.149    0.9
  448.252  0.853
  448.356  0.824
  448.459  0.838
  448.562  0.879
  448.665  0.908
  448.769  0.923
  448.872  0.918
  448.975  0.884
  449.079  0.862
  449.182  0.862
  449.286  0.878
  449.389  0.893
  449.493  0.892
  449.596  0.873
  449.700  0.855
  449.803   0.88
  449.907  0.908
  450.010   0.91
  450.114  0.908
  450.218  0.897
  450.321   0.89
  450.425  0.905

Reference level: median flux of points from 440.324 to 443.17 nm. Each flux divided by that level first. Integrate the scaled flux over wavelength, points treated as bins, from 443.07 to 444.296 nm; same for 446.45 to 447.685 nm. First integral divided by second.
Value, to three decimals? 0.977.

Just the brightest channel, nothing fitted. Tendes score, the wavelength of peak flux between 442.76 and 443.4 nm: 443.121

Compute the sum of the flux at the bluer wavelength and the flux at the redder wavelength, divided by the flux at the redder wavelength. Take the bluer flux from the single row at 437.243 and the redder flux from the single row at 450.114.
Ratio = 1.89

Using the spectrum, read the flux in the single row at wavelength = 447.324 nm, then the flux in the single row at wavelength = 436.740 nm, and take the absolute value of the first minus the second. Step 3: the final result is 0.0040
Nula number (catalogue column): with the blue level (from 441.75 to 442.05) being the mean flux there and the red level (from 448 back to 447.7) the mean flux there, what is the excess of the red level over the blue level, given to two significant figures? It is 0.065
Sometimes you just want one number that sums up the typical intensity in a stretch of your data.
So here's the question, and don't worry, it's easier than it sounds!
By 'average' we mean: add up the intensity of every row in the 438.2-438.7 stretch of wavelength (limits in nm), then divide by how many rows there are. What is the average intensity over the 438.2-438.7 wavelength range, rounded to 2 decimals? 0.71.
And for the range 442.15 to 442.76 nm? 0.88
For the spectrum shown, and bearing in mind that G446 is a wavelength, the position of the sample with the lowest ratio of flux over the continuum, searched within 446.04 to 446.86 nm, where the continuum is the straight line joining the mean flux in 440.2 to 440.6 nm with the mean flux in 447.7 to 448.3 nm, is 446.398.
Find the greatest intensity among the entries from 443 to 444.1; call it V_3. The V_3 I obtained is 0.906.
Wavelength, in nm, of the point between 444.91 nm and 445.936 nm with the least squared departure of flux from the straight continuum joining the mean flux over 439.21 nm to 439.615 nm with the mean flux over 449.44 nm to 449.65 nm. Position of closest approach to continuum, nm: 445.269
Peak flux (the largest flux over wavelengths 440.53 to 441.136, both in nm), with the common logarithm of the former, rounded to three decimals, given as -0.077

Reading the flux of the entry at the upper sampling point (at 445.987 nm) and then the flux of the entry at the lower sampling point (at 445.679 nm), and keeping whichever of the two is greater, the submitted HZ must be 0.82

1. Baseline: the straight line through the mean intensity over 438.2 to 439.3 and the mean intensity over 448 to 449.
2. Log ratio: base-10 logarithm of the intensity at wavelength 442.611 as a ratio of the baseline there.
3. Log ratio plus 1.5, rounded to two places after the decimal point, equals 1.53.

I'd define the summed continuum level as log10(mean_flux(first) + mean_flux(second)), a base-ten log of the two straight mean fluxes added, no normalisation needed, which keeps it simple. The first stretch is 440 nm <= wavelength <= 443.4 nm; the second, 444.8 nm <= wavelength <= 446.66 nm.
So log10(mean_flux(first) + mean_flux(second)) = 0.227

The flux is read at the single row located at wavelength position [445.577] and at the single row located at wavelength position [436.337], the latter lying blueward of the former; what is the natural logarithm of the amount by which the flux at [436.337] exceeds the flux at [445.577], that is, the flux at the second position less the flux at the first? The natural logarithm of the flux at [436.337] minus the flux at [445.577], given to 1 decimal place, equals -2.6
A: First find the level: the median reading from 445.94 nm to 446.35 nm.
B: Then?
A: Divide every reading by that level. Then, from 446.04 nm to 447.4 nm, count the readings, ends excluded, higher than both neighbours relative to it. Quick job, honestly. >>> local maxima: 2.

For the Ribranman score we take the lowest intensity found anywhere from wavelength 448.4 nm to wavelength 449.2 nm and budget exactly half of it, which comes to 0.419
